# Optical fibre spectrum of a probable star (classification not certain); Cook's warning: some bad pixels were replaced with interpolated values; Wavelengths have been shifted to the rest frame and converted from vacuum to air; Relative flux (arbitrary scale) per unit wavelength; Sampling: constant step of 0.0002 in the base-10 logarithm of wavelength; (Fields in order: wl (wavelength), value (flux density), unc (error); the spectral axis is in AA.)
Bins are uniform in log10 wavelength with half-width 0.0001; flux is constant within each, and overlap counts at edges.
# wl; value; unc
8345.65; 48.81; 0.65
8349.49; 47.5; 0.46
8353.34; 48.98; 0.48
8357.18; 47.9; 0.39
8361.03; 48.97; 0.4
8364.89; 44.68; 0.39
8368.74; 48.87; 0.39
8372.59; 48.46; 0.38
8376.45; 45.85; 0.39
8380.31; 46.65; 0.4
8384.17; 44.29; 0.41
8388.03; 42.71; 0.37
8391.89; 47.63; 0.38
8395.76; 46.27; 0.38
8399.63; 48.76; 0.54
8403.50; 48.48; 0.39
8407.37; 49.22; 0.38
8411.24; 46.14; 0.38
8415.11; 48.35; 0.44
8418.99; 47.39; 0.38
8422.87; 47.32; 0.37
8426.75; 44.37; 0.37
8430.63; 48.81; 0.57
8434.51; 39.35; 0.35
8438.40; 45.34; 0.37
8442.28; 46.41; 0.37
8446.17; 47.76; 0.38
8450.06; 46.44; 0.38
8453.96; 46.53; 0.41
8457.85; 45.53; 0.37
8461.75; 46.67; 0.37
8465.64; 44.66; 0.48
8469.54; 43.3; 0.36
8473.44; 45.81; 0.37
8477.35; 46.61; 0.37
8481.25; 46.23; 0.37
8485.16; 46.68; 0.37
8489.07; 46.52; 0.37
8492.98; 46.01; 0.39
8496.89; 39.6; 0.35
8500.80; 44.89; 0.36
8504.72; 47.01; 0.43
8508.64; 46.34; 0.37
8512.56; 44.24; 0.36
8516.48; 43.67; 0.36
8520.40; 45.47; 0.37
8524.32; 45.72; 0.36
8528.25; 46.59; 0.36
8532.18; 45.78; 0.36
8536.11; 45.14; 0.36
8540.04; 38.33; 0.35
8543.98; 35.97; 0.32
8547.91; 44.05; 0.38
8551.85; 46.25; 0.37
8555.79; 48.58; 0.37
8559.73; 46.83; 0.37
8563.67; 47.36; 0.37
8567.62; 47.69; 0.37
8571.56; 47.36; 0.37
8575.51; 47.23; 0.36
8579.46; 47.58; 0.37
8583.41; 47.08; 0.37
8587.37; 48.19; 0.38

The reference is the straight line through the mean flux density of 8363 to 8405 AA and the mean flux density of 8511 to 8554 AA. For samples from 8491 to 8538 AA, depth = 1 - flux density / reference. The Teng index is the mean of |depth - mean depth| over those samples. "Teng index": 0.032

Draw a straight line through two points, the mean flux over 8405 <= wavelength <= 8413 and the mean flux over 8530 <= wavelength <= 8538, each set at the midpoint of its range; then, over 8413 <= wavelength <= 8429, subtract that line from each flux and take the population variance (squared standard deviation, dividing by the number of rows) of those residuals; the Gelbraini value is 2.0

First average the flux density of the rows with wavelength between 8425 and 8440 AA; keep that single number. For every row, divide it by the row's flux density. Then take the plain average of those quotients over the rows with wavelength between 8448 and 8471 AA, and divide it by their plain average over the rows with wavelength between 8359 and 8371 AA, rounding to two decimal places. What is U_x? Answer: 1.04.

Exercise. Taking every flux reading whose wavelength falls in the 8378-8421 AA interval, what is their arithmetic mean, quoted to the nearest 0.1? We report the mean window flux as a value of 46.9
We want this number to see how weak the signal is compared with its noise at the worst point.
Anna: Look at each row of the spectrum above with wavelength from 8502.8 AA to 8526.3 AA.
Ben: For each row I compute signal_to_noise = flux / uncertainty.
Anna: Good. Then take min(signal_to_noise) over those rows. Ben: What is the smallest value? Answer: 109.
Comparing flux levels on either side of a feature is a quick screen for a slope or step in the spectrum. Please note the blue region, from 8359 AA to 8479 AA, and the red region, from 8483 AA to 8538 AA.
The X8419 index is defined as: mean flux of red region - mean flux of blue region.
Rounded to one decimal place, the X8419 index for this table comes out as -1.1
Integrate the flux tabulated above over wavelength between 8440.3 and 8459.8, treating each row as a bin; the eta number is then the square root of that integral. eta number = 30.1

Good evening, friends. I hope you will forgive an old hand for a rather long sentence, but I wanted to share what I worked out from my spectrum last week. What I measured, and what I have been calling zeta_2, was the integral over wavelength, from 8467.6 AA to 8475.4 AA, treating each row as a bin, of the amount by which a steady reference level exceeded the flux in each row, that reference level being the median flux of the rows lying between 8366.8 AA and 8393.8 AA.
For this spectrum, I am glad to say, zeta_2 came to 16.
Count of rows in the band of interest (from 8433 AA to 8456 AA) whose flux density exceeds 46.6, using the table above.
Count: 1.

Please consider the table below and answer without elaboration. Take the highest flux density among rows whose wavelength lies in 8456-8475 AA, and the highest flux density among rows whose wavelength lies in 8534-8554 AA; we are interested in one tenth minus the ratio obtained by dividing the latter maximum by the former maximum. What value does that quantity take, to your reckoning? -0.89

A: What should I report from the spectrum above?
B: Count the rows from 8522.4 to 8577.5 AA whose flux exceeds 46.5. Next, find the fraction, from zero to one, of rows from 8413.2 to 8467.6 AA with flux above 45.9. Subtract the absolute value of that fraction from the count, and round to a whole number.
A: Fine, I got 6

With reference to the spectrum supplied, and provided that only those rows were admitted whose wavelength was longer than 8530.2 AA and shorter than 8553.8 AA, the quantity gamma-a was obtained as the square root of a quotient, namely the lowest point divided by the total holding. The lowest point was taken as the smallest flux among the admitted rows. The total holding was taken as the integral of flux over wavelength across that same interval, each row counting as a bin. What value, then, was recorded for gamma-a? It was 0.19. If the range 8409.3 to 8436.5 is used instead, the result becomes 0.18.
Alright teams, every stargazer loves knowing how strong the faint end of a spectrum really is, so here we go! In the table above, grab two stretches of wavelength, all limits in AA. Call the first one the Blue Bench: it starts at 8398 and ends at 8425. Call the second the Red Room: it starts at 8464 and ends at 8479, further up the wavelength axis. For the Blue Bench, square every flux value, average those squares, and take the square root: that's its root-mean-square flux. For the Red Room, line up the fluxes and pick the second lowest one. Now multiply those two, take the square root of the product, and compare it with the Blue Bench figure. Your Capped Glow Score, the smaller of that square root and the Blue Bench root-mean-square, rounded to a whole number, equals 46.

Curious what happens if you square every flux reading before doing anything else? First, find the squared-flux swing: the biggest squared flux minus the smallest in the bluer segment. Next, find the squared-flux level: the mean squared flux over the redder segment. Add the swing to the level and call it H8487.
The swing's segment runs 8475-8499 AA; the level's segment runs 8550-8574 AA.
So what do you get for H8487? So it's 2853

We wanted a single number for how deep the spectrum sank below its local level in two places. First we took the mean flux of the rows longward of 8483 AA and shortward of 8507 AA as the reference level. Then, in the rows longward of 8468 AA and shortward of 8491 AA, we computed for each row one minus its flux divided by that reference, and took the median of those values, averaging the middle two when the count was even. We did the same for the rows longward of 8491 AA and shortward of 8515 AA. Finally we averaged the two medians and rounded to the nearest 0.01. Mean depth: -0.02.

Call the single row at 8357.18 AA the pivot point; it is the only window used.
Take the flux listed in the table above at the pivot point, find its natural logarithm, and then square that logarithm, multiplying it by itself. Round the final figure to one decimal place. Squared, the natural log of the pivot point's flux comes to 15.0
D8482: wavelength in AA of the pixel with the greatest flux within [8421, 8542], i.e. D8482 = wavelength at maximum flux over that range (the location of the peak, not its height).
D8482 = 8430.63 AA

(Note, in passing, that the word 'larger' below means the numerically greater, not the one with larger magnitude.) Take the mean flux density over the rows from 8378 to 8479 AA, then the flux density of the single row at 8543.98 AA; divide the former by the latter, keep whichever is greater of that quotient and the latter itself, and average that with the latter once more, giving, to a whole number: 36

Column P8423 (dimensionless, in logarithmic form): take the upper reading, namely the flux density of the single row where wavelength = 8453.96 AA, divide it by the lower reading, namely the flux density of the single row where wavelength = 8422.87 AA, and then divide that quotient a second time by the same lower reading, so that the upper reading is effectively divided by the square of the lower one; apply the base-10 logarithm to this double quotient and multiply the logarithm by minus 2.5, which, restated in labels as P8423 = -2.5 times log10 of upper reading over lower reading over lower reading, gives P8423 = 4.21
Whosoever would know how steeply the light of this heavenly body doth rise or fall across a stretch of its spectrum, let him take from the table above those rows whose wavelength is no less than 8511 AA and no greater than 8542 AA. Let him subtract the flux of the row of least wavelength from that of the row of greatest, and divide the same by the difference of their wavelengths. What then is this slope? -0.22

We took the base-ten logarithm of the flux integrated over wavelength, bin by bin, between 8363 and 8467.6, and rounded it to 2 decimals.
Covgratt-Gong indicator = 3.69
